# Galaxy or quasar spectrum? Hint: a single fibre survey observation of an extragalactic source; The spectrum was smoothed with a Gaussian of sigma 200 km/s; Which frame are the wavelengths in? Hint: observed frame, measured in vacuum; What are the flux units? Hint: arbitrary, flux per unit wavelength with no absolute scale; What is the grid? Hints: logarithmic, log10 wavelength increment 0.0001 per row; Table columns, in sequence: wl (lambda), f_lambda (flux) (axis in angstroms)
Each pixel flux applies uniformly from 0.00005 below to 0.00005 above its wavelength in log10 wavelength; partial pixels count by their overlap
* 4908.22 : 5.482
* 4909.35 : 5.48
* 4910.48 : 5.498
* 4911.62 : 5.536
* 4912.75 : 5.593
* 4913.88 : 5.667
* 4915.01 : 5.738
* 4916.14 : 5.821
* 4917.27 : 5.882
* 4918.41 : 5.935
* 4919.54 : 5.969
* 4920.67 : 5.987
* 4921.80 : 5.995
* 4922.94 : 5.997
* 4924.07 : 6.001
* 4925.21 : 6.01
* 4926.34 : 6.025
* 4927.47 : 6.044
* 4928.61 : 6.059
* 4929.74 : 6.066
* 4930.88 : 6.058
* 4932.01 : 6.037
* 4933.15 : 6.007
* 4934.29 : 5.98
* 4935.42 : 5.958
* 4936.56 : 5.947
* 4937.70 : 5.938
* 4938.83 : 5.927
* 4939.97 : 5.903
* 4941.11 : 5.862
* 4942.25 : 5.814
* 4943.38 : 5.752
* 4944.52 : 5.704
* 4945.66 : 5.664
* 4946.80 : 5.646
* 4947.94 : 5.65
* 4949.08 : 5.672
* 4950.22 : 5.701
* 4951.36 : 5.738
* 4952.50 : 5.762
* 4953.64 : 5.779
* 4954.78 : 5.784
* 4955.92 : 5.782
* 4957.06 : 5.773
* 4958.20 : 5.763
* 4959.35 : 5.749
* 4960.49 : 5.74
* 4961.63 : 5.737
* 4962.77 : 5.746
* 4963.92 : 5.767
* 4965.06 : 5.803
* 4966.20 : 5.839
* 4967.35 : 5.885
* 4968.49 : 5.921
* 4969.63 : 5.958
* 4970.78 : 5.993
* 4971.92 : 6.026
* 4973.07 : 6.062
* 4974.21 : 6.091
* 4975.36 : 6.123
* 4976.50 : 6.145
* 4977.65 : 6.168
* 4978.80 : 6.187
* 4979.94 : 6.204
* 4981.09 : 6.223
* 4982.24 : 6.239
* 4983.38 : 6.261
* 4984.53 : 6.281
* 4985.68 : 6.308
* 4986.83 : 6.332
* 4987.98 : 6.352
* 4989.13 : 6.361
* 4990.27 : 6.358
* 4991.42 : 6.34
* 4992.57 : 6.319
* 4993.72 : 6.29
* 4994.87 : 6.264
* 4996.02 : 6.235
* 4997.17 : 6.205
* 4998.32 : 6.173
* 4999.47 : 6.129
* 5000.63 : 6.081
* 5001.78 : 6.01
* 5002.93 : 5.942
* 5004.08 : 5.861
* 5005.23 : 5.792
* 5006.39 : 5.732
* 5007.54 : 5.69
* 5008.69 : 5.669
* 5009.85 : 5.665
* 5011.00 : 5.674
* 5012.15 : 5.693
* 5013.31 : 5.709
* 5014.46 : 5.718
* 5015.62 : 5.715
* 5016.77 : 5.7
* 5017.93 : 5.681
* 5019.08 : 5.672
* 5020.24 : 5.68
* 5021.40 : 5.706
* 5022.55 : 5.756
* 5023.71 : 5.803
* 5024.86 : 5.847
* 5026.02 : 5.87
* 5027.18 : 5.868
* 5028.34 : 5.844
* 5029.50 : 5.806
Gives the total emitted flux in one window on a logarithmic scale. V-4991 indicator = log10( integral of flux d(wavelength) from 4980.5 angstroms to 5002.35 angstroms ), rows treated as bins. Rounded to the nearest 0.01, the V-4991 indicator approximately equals 2.14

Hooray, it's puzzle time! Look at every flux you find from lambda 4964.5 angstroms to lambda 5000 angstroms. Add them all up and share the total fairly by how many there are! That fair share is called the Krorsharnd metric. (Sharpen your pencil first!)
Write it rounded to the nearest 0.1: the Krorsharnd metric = 6.2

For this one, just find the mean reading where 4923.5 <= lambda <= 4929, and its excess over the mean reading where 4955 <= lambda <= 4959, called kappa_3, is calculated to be 0.26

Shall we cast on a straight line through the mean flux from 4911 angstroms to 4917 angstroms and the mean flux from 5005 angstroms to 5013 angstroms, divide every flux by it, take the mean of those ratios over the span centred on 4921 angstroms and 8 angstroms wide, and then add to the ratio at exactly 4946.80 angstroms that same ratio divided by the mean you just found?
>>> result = 1.94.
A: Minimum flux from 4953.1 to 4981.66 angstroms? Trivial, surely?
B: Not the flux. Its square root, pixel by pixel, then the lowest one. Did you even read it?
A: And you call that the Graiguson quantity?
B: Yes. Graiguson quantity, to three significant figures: 2.40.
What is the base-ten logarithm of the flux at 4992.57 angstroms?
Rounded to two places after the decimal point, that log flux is 0.80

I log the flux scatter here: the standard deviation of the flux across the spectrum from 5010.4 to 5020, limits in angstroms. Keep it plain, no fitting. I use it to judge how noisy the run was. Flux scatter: 0.02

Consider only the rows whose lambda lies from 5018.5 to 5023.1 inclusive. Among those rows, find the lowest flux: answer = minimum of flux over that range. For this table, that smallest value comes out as 5.672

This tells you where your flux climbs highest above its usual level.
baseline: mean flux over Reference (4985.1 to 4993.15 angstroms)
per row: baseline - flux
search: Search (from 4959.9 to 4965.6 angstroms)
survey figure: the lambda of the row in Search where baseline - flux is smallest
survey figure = 4965.06 angstroms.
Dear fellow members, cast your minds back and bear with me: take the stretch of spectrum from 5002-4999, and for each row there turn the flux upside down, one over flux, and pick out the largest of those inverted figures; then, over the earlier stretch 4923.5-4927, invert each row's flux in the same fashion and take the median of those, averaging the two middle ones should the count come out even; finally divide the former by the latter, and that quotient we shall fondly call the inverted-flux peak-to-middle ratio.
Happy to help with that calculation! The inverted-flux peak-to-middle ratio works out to 1.00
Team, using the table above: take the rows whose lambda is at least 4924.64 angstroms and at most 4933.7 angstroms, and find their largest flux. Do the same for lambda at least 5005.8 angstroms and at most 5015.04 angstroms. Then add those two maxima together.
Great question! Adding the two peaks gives 11.8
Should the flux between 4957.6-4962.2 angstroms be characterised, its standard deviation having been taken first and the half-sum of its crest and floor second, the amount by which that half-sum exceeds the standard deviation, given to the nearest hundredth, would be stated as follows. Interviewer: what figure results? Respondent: 5.74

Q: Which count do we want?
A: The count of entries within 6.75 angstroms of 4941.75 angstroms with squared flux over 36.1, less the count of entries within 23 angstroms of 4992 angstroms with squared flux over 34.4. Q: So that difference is -30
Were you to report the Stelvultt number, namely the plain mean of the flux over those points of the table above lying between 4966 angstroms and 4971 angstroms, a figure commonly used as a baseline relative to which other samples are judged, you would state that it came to 5.92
